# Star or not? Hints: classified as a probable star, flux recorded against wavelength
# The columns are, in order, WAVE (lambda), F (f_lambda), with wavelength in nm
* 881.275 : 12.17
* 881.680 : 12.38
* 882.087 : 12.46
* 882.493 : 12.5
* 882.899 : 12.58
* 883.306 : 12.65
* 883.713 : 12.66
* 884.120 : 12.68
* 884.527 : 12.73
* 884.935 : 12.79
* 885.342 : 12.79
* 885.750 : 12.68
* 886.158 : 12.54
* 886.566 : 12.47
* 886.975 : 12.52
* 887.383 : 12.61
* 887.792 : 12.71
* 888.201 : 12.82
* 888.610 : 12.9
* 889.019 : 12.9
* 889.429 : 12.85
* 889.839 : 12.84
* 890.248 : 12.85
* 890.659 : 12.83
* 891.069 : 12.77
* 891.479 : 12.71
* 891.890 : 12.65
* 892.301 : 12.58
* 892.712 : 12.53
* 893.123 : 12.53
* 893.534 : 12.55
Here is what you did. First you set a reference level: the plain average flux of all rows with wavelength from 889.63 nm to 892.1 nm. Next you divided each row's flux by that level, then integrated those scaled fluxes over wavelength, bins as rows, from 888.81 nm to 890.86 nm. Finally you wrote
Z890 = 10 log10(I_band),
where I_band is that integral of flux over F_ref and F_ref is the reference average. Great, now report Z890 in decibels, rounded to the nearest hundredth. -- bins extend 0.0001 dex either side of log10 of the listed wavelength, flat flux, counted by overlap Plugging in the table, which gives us 3.14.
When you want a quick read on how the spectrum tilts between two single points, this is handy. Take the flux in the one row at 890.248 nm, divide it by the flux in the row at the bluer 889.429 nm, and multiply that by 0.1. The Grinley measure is 0.100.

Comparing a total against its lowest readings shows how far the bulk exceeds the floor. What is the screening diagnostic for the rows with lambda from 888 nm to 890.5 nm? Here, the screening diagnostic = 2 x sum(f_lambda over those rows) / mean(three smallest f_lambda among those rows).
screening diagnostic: 12.0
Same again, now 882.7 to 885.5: 14.1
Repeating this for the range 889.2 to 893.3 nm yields 20.3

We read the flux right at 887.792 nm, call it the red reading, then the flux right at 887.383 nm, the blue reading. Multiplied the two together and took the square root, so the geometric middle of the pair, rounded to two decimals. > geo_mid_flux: 12.66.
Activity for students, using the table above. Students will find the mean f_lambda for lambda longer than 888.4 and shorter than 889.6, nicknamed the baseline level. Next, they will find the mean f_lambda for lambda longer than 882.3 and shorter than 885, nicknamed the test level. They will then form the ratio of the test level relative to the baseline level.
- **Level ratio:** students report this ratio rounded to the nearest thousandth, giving 0.982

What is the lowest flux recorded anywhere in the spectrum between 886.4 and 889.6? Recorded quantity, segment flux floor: 12.47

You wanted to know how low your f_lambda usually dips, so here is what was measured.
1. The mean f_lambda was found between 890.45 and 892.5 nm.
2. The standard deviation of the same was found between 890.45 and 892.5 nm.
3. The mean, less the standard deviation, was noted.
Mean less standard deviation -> 12.6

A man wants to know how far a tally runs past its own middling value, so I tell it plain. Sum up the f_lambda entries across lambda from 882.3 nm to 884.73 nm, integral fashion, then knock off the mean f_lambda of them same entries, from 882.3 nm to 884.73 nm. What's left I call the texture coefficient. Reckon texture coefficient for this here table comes 18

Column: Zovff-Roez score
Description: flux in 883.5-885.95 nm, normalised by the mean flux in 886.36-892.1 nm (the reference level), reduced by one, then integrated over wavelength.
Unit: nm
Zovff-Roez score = -0.004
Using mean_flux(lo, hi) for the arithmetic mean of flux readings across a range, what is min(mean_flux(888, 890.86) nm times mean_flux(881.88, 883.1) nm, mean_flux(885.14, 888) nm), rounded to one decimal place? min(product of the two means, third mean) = 12.6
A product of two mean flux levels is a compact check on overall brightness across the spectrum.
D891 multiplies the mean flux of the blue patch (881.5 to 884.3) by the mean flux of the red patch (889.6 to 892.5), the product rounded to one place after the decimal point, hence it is 160.1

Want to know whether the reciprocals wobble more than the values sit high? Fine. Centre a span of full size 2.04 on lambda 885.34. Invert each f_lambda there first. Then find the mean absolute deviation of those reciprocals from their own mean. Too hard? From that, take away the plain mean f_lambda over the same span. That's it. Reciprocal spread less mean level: -12.7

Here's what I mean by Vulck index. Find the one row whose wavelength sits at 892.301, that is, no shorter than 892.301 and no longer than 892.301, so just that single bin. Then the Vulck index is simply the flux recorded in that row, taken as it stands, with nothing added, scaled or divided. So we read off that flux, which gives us 12.58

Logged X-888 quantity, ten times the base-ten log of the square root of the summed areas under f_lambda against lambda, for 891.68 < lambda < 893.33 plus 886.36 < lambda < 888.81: 8.6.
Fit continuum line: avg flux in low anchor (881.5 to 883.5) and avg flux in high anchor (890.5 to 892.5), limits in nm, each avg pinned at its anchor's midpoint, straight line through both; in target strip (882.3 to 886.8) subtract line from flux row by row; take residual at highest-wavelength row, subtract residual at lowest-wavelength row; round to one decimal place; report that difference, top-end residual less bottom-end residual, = -0.1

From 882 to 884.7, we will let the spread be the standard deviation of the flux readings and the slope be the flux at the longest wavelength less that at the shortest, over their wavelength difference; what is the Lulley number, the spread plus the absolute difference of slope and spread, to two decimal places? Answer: 0.11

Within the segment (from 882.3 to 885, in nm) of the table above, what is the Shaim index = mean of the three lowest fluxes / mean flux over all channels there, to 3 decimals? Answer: 0.994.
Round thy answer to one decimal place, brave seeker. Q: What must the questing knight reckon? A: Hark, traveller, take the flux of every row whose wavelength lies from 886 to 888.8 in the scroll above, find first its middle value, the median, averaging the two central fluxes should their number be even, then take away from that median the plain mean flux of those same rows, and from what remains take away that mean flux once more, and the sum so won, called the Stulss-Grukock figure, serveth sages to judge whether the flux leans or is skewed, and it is -12.7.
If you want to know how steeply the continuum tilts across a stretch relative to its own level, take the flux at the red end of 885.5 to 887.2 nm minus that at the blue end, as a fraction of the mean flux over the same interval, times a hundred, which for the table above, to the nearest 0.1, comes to -1.3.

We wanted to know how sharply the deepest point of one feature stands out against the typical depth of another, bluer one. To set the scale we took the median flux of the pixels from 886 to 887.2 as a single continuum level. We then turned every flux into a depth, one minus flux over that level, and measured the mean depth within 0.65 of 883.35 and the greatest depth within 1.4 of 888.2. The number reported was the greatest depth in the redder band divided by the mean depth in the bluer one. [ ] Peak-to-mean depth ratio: 0.00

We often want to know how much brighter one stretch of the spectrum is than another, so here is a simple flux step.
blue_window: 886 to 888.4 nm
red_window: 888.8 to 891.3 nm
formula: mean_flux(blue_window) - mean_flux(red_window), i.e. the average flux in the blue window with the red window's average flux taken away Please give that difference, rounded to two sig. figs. -0.23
